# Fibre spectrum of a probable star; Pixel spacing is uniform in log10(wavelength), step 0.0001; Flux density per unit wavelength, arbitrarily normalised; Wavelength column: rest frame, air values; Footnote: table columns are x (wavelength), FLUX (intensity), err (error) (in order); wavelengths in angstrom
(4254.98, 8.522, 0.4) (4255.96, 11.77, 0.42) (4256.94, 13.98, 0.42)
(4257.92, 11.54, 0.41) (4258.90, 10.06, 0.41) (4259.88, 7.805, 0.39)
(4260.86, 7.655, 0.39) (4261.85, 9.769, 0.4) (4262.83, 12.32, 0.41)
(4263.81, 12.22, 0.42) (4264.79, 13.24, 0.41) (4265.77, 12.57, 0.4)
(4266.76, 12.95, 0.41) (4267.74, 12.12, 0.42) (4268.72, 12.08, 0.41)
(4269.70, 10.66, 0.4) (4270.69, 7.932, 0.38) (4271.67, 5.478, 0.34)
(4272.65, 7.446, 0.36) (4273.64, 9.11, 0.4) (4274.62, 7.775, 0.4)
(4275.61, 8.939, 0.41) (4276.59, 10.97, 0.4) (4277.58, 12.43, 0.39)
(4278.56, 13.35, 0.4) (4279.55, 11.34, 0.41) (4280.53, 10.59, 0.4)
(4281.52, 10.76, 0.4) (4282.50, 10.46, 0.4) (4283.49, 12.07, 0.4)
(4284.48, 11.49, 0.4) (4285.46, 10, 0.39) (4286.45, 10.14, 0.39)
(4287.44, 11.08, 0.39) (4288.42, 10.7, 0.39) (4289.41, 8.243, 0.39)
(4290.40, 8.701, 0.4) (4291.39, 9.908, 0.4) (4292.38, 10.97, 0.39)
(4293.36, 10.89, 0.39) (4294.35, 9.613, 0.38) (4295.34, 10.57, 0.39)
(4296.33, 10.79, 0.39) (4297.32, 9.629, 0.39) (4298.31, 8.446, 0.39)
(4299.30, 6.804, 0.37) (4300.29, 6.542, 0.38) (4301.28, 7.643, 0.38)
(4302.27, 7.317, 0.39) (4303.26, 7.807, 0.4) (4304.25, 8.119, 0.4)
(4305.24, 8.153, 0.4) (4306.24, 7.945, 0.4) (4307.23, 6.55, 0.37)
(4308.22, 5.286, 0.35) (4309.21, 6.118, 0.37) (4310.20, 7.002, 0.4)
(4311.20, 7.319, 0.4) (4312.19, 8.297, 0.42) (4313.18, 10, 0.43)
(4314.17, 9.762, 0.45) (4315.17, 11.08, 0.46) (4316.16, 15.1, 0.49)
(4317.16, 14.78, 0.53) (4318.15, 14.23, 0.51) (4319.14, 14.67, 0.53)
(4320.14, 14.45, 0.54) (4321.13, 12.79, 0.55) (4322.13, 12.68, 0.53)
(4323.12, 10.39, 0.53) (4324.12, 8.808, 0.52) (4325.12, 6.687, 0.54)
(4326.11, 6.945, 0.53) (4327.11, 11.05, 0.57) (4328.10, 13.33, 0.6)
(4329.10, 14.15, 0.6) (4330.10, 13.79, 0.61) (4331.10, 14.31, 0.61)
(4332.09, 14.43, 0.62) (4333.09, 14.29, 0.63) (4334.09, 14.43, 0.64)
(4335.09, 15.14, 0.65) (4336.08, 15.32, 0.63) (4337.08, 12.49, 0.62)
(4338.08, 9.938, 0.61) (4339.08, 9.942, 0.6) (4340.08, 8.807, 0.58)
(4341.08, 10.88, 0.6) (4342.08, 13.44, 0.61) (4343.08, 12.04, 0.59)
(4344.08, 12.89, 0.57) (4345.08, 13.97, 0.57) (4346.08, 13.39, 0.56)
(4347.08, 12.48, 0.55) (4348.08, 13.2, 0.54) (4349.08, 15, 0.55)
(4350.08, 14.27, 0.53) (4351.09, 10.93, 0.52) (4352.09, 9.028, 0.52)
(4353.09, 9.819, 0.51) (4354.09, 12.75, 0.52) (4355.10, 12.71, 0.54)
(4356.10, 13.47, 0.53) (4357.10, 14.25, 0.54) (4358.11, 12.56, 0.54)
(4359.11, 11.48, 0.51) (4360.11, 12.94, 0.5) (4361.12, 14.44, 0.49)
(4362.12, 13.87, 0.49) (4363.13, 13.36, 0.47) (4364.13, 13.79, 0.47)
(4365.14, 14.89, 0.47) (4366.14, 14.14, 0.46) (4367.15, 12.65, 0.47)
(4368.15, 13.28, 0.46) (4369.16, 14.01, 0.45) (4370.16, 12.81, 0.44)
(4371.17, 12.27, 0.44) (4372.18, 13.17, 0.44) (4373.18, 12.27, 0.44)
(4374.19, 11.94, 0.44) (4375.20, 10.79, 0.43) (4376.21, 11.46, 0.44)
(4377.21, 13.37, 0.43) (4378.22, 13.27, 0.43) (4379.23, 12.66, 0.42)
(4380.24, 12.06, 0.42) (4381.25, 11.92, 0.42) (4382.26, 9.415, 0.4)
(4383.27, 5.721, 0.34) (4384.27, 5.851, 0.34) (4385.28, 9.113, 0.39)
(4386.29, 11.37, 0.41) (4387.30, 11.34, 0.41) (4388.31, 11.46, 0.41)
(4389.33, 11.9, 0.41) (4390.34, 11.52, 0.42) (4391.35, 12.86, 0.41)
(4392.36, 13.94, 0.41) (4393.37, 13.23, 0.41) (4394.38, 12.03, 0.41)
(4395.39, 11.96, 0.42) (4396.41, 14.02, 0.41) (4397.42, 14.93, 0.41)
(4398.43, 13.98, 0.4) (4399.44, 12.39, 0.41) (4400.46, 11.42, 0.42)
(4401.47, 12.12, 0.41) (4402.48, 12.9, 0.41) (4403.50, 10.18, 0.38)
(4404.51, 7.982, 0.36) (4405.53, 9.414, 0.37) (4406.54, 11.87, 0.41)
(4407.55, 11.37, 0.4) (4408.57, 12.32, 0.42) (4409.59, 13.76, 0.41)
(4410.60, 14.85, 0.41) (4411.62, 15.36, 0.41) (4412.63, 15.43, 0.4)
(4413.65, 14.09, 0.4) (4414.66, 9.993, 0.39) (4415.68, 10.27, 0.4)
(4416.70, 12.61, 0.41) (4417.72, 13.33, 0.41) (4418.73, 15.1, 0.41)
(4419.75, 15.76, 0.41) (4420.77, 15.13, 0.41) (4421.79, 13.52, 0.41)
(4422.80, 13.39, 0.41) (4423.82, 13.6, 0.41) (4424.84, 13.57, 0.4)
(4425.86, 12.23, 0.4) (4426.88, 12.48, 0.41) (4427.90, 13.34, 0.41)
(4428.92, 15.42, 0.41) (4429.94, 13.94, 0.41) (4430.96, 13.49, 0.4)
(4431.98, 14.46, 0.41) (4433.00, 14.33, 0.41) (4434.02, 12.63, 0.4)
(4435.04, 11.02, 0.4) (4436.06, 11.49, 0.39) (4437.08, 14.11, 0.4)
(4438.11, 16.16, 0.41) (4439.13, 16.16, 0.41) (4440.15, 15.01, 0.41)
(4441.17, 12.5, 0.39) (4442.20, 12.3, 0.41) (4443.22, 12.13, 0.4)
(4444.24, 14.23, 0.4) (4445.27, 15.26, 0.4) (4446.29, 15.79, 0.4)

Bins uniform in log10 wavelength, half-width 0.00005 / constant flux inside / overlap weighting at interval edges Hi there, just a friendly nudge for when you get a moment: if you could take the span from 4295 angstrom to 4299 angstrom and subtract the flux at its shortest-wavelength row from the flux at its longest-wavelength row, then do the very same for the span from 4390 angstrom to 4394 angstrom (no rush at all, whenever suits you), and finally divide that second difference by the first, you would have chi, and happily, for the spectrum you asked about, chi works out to -1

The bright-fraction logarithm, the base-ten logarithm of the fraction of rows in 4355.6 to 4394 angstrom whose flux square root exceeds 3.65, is -0.54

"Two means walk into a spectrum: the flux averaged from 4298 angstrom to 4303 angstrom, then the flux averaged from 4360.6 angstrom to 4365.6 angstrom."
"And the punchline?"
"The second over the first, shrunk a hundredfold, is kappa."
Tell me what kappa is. 0.0191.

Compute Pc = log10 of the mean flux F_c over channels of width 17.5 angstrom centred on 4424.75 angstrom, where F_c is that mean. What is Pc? 1.14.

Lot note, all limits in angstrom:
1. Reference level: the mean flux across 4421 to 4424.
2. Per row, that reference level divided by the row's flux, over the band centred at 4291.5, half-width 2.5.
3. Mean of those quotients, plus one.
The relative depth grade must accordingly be 2.4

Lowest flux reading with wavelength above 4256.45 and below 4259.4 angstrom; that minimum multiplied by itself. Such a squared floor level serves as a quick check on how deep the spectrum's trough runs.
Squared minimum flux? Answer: 101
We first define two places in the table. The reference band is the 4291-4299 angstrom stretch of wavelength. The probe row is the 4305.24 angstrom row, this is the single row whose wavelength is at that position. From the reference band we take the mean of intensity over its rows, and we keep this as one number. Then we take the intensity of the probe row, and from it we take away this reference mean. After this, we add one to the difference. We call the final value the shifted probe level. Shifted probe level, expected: -0.9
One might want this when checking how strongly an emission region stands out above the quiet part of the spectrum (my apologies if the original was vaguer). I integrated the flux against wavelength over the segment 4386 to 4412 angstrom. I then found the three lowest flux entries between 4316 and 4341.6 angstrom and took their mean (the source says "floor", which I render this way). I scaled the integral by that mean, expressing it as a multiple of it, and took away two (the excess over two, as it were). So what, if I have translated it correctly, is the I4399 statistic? 41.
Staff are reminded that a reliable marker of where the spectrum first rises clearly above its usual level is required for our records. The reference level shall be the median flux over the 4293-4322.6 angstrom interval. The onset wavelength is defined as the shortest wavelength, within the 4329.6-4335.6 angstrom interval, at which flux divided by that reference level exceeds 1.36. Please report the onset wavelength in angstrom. 4330.10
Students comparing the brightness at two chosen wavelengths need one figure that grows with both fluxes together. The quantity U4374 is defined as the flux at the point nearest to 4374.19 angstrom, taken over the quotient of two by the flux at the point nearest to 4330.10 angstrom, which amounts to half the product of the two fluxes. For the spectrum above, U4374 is 82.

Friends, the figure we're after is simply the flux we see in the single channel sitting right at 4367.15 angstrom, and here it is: 12.65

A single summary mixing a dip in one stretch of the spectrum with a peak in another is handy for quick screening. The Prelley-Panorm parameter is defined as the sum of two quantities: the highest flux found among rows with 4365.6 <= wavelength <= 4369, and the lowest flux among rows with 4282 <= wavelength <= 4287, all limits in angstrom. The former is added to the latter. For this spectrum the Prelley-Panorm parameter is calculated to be 24.1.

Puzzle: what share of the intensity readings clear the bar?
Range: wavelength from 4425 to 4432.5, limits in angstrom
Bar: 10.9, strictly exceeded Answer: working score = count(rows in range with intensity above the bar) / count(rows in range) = 1.0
